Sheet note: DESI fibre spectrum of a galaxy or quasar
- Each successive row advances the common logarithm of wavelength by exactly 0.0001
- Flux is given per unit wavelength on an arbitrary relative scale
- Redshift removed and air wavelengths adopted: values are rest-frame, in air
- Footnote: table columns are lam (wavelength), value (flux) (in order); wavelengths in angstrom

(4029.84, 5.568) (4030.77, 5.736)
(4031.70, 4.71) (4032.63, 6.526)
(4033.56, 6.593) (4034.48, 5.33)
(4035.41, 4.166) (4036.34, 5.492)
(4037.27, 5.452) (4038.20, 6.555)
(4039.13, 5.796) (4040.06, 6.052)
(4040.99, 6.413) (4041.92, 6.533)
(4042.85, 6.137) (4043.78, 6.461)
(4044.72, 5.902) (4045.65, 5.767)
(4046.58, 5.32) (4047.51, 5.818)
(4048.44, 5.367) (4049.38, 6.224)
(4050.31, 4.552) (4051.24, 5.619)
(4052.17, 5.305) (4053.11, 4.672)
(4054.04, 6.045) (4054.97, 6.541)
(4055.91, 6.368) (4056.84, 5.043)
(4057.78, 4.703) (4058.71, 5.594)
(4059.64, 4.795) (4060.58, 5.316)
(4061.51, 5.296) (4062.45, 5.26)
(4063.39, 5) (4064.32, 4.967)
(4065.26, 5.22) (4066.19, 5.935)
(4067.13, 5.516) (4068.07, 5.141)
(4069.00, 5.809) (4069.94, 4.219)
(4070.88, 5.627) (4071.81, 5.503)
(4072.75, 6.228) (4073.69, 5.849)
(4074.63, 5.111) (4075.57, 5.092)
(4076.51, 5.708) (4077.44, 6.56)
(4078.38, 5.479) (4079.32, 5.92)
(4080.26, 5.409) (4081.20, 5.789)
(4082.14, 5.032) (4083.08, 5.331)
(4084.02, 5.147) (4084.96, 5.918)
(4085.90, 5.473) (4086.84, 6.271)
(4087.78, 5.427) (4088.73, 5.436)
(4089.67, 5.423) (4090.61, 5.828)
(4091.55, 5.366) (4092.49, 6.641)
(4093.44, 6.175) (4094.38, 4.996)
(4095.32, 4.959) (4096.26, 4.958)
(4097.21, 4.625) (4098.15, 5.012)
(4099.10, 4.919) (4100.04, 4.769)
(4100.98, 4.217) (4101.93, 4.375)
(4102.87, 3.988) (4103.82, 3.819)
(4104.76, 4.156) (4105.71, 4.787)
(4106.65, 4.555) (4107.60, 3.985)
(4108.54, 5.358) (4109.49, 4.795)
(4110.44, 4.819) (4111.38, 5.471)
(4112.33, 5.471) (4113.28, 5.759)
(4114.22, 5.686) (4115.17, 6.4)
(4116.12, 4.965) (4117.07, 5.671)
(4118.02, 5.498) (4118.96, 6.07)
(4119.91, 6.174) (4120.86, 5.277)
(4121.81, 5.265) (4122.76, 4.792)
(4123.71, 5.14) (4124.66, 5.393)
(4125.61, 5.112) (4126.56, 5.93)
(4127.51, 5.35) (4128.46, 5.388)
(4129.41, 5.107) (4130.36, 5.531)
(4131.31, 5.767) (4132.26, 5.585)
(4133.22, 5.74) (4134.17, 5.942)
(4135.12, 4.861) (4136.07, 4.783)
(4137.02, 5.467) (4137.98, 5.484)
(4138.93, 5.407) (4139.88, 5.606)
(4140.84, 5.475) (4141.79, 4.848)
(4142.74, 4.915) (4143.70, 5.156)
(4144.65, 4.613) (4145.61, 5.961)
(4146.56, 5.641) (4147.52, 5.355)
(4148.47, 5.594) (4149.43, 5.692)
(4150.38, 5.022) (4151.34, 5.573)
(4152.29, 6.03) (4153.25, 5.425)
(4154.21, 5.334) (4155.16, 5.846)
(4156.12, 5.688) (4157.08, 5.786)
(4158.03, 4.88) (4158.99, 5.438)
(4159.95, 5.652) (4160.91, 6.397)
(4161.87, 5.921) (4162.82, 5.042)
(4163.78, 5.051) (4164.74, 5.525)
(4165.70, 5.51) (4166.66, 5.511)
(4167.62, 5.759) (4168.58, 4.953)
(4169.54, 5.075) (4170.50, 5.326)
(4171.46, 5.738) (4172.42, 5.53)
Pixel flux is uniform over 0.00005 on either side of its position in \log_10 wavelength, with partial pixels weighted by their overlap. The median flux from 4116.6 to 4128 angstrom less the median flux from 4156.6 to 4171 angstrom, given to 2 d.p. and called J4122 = -0.14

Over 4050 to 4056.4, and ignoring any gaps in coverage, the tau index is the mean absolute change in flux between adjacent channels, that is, 0.68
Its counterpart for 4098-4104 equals 0.25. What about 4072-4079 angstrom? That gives 0.61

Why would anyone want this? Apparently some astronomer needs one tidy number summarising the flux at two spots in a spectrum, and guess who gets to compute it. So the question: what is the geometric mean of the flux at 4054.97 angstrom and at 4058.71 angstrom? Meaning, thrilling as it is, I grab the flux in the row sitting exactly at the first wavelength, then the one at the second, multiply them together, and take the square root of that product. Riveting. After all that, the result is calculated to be 6.05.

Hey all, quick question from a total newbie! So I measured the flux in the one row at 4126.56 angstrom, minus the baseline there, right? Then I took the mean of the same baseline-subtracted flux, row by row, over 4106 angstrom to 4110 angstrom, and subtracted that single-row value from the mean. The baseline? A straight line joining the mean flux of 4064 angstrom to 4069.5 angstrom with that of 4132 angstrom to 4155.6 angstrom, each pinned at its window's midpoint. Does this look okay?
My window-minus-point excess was -1.3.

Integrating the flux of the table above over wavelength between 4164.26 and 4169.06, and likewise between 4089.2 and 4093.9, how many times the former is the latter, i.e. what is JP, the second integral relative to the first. 1.06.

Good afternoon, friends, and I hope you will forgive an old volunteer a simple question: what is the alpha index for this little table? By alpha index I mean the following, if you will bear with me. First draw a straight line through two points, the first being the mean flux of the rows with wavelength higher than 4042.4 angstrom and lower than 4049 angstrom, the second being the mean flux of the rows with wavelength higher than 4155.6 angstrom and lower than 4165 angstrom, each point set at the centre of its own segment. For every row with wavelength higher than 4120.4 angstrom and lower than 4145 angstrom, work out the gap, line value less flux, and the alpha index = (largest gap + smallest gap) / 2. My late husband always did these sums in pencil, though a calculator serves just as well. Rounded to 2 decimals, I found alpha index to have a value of 0.31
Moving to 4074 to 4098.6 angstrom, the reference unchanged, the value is 0.07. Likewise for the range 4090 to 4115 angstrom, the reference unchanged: 0.46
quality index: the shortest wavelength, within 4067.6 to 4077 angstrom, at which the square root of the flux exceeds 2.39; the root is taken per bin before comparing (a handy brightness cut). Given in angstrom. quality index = 4069.00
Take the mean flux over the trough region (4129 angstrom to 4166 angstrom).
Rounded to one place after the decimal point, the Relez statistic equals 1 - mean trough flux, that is -4.5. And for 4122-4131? -4.3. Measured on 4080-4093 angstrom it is -4.6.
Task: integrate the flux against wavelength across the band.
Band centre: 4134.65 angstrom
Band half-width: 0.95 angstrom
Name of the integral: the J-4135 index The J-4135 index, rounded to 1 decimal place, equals 10.3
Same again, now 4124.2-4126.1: 10.0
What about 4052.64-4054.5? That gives 10.0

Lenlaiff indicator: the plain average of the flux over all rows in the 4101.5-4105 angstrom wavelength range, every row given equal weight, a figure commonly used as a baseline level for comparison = 4.08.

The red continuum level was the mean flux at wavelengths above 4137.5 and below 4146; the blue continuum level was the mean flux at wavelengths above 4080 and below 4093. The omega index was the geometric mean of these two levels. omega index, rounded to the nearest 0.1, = 5.4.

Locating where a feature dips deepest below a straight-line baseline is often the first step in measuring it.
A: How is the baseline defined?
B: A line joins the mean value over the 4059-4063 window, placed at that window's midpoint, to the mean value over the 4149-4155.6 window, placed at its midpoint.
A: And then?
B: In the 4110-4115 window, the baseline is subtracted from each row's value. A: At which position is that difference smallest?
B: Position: 4110.44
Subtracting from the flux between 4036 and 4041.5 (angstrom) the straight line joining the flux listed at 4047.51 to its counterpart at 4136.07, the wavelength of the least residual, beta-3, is 4037.27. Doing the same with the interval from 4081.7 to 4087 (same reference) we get 4082.14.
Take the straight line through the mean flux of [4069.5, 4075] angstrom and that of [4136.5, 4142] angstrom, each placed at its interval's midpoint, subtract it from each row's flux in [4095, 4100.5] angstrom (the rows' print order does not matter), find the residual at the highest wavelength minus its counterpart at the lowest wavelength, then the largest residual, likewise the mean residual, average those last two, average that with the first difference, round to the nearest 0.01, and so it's -0.33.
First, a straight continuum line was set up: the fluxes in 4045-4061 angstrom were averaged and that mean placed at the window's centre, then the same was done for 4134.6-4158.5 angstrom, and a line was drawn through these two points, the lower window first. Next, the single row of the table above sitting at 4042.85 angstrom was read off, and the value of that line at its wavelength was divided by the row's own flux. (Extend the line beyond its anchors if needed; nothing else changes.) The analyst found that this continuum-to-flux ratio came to 0.89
